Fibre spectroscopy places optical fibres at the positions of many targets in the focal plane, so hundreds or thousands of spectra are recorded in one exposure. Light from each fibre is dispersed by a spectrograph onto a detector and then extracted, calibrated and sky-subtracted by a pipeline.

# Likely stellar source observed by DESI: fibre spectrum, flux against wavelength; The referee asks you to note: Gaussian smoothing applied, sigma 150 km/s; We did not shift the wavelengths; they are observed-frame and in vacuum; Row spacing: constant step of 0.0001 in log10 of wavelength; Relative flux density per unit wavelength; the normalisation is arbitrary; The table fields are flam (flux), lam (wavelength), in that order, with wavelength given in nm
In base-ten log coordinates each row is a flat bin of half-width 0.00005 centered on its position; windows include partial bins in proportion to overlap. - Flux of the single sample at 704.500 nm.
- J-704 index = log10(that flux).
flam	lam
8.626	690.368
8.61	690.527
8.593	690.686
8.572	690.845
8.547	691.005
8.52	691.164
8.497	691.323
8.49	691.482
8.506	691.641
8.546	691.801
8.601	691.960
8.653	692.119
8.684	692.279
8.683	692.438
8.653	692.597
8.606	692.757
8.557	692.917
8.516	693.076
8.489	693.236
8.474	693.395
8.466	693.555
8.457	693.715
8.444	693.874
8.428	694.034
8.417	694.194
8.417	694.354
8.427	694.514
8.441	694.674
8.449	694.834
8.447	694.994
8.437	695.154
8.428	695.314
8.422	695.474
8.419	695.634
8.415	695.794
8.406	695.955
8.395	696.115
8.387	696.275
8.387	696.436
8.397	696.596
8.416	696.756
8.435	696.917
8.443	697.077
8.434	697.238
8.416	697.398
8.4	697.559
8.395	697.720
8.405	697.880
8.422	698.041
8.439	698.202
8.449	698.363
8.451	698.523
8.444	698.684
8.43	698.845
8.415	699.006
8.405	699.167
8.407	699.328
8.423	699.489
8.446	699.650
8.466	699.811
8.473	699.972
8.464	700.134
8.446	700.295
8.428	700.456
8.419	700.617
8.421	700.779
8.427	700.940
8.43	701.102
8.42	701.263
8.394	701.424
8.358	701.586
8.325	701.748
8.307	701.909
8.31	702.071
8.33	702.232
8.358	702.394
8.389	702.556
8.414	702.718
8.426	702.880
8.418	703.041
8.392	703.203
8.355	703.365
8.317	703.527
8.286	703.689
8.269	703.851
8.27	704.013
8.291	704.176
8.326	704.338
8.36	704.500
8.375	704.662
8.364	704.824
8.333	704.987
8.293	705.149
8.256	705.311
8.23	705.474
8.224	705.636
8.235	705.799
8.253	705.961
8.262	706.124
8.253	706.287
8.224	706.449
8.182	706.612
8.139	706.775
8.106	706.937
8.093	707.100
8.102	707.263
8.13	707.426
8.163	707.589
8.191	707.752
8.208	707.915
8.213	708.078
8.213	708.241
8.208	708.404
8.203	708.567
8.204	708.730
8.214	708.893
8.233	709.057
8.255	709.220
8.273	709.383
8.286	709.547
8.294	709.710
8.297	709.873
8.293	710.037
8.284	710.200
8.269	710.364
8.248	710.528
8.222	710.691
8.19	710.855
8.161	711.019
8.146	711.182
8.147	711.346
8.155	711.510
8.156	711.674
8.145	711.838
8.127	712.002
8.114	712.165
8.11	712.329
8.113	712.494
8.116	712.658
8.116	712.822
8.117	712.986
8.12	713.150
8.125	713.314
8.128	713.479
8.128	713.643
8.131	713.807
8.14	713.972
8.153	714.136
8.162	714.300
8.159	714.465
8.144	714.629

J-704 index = 0.922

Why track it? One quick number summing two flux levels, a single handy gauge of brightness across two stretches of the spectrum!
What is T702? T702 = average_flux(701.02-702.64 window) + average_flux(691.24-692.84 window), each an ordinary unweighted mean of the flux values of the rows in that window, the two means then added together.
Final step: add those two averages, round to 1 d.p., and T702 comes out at 17.0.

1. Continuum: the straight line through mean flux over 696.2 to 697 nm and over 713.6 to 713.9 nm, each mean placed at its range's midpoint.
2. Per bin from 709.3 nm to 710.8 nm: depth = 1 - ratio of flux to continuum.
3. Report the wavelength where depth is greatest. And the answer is 710.691 nm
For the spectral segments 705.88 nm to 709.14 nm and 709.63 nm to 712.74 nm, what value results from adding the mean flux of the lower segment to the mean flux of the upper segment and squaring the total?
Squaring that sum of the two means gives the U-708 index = 268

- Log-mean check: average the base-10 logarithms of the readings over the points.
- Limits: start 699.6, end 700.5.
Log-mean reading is 0.9271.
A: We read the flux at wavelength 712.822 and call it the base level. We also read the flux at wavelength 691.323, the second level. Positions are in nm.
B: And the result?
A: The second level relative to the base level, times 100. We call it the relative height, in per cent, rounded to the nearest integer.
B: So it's 105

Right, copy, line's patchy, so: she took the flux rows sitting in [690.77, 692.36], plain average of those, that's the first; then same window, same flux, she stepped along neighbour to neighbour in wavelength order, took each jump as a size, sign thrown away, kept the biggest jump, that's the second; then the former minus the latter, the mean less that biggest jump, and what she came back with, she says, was 8.5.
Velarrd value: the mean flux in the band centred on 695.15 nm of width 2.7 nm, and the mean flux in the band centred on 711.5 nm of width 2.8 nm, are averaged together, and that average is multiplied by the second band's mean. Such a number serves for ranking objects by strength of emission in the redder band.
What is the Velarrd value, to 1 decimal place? 67.7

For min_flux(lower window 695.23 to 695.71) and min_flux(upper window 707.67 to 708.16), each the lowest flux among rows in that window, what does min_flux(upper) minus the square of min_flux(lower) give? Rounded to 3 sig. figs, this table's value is -62.7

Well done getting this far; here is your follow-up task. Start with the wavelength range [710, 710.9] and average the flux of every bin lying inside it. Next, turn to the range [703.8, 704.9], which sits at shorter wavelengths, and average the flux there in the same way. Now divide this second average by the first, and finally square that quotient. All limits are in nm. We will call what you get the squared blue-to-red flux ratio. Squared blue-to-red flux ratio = 1.02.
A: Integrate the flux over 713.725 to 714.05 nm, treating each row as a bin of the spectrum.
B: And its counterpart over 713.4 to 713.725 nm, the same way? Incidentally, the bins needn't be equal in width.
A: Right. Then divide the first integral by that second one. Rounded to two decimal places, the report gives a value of 1.00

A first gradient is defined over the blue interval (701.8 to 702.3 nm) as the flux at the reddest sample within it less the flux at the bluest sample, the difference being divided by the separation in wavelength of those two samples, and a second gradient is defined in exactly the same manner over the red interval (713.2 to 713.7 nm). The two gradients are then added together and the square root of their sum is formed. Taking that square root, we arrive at 0.28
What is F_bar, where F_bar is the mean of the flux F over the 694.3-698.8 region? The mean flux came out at 8.42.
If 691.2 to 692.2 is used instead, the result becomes 8.55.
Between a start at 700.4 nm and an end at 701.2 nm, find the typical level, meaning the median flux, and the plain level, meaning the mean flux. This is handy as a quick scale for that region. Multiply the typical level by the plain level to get 71.0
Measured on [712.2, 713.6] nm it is 65.9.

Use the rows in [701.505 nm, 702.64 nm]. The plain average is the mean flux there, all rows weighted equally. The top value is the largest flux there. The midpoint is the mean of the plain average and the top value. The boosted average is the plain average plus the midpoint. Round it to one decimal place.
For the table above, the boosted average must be 16.7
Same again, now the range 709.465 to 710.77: 16.6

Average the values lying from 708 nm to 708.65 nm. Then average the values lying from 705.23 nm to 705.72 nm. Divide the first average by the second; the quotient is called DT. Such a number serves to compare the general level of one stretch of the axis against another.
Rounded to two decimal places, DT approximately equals 1.00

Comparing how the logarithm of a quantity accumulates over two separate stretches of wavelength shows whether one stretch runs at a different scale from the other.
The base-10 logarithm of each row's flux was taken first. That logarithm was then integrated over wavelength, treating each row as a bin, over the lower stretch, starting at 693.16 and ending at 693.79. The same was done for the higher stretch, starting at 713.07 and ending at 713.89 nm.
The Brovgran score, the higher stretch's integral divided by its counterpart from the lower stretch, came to 1.3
